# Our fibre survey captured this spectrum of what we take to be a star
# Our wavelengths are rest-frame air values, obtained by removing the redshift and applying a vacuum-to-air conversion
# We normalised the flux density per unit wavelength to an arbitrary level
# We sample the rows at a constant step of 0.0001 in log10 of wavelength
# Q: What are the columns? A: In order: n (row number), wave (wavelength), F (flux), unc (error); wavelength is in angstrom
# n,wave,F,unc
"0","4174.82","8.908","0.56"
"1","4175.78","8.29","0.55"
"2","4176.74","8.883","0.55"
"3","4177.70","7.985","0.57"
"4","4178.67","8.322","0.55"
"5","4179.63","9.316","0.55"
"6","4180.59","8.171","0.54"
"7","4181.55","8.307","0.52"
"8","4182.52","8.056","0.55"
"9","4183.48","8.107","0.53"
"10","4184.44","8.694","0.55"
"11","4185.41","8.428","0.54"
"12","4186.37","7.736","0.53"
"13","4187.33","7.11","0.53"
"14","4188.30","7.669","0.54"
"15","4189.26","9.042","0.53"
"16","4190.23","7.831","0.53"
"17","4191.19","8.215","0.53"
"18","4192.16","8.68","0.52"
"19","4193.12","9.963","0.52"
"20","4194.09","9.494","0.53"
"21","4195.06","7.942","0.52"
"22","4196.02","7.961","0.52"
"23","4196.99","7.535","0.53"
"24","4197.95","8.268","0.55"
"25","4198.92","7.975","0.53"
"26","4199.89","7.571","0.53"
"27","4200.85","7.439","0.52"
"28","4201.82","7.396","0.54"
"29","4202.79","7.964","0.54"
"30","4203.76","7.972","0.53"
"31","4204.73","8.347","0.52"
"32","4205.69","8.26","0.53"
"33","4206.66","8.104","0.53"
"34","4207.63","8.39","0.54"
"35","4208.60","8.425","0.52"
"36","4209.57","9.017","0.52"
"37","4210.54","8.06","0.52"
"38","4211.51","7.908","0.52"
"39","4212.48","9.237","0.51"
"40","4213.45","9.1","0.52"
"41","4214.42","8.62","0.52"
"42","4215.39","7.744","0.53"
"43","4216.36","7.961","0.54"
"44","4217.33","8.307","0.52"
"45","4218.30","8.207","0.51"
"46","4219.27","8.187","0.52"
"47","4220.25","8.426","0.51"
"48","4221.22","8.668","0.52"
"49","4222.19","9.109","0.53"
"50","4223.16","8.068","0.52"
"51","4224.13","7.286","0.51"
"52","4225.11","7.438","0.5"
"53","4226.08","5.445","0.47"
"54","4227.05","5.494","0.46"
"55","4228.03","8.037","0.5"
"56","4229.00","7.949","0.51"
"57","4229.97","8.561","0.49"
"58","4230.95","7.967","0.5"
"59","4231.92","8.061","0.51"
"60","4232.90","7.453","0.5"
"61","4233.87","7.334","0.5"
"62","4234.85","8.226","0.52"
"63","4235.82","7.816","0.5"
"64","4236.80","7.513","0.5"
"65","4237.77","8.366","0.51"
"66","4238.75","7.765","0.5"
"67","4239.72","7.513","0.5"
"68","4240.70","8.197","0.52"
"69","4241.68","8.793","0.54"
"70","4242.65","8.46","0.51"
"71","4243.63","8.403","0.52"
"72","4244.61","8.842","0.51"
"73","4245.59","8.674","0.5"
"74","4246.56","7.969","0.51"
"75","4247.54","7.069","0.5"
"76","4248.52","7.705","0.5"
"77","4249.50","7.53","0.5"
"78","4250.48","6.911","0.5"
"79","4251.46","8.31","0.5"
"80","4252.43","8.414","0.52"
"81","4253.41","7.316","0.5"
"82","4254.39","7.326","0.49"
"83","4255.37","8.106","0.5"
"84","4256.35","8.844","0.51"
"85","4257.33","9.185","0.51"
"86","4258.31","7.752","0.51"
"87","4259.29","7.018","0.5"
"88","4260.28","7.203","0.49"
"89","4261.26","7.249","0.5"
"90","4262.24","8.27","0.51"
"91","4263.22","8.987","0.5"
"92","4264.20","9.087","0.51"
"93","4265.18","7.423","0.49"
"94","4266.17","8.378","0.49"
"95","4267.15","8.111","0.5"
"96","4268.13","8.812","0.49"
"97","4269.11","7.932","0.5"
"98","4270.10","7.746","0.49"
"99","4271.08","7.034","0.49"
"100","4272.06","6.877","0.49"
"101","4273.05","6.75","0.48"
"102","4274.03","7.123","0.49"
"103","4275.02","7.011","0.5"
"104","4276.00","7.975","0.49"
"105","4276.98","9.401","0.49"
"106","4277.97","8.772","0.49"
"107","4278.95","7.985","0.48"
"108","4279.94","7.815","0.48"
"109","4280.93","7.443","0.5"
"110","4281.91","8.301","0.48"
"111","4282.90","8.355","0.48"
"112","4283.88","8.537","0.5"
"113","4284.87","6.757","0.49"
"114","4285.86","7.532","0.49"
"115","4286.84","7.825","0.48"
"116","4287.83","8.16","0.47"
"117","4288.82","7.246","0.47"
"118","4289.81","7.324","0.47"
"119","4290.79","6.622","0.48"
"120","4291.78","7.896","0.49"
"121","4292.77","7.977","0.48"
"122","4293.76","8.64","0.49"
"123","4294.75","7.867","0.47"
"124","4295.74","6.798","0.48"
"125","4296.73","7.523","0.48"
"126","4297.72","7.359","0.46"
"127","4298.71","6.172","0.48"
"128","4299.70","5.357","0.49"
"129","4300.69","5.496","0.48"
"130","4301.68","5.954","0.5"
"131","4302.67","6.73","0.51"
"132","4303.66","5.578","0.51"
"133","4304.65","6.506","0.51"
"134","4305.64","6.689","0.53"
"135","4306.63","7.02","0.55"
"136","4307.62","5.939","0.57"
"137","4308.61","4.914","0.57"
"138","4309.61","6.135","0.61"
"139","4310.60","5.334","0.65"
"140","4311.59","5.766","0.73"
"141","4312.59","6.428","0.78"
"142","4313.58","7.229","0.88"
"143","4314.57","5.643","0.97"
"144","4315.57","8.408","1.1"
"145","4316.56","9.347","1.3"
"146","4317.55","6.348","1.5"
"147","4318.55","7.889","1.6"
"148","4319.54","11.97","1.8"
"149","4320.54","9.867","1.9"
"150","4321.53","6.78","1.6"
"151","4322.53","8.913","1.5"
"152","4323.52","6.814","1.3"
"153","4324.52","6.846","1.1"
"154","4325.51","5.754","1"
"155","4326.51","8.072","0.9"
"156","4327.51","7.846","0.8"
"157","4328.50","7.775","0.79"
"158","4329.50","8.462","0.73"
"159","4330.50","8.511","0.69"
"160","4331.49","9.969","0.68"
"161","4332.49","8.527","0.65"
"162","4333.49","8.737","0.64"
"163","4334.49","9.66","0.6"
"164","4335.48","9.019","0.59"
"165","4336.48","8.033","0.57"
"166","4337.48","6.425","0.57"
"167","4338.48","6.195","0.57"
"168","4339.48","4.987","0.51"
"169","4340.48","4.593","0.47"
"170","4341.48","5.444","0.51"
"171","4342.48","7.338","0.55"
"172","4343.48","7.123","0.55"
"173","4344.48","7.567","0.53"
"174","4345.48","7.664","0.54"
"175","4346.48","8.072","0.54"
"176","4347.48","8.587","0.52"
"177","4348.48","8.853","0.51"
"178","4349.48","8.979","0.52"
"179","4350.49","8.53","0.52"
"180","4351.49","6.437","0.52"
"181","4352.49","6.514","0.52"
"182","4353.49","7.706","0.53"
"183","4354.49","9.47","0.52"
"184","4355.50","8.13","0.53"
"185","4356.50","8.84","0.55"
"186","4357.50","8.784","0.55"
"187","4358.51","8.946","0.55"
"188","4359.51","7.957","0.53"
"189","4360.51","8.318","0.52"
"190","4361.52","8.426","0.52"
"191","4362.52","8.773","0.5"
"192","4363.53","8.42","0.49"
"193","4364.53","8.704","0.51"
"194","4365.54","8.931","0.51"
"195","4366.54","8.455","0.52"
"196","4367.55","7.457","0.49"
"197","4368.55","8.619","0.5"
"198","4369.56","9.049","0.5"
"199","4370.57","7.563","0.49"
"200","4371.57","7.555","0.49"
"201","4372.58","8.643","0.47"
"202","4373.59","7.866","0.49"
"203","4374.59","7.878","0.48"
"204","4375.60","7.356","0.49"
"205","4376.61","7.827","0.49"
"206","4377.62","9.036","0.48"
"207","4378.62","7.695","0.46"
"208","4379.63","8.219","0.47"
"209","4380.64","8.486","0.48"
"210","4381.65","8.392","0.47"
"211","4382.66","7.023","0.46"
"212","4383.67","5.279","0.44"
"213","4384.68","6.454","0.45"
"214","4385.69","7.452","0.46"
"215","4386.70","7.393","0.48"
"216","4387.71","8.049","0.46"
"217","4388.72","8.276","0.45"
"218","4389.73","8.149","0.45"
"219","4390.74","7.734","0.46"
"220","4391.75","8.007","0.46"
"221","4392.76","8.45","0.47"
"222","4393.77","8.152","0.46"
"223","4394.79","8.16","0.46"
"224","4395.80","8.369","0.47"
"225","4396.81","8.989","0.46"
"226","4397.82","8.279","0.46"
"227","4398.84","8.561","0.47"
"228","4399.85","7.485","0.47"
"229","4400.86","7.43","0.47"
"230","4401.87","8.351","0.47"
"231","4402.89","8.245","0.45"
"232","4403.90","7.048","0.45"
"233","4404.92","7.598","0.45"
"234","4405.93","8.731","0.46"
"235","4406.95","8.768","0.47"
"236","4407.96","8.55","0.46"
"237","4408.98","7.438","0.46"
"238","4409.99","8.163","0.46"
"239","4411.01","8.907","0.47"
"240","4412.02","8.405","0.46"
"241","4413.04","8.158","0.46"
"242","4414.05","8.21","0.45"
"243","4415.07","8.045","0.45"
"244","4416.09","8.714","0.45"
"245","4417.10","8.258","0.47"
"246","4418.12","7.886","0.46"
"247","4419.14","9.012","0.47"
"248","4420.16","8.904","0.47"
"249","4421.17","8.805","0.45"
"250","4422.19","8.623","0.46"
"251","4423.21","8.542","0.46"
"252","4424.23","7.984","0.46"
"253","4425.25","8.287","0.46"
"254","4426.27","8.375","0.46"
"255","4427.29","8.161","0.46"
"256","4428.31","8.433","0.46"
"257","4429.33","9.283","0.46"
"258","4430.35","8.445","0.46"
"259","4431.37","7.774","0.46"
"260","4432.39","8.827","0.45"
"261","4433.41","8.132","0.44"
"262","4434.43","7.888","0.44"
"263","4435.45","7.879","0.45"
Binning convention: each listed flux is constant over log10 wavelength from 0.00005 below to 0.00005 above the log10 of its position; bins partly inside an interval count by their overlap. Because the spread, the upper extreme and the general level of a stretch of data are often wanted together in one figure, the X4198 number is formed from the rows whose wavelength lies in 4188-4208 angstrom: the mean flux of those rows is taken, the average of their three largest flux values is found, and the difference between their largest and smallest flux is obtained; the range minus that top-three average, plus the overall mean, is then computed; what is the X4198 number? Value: 1.3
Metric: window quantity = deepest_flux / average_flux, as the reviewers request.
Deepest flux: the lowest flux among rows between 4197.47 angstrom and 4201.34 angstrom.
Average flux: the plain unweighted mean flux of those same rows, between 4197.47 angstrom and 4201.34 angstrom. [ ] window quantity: 0.952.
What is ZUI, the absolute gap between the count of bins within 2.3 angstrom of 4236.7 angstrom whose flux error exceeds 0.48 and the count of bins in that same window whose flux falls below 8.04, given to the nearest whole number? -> 2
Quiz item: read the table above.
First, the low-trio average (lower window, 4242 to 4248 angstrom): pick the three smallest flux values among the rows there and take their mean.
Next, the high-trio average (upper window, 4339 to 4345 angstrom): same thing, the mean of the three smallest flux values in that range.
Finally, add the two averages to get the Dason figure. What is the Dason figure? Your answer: 12.8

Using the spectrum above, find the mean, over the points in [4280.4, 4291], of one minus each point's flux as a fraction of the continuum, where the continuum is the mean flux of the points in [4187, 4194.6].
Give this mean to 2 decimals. 0.10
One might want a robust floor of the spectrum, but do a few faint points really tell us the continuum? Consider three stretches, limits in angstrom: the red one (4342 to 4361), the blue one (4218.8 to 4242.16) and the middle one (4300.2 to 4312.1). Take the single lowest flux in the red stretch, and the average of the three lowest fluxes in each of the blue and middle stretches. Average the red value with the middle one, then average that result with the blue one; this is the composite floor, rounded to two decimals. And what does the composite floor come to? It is 5.96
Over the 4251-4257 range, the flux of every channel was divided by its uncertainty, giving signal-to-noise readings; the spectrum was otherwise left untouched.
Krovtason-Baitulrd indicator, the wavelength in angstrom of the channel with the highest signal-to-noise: 4256.35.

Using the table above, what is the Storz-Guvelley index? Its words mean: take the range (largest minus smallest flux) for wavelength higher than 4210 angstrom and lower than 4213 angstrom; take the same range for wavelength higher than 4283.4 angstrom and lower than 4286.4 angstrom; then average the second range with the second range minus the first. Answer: 1.1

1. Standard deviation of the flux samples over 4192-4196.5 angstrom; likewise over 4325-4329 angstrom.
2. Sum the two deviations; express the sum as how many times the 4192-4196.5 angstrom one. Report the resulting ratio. 2.2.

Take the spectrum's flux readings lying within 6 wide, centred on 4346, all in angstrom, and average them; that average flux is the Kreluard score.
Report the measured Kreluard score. 8.0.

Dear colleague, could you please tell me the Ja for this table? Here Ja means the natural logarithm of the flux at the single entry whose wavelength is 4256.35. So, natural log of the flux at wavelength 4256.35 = 2.18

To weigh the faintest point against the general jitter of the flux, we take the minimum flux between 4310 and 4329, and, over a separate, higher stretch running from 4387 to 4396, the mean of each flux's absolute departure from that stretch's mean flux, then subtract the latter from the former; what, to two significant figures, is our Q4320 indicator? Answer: 5.2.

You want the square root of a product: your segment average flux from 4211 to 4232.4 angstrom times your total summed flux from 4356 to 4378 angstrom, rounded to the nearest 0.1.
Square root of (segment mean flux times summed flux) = 38.3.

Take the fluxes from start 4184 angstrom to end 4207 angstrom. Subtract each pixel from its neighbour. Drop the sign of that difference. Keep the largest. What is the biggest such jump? 1.6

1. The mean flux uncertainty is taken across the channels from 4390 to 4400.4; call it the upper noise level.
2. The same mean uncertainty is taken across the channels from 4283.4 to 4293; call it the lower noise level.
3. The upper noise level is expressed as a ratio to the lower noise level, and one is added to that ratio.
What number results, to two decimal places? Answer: 1.96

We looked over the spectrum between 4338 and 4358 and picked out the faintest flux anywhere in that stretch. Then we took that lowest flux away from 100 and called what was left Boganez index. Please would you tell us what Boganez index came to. 95.4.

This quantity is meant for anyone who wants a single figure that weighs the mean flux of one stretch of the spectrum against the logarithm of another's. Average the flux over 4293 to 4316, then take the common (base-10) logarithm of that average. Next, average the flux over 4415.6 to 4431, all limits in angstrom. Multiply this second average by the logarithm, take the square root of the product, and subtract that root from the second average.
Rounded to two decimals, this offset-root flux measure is 5.88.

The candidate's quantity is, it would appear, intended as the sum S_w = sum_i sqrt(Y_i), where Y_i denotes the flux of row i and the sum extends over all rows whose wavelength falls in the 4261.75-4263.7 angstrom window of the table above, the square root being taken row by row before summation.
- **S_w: 5.87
